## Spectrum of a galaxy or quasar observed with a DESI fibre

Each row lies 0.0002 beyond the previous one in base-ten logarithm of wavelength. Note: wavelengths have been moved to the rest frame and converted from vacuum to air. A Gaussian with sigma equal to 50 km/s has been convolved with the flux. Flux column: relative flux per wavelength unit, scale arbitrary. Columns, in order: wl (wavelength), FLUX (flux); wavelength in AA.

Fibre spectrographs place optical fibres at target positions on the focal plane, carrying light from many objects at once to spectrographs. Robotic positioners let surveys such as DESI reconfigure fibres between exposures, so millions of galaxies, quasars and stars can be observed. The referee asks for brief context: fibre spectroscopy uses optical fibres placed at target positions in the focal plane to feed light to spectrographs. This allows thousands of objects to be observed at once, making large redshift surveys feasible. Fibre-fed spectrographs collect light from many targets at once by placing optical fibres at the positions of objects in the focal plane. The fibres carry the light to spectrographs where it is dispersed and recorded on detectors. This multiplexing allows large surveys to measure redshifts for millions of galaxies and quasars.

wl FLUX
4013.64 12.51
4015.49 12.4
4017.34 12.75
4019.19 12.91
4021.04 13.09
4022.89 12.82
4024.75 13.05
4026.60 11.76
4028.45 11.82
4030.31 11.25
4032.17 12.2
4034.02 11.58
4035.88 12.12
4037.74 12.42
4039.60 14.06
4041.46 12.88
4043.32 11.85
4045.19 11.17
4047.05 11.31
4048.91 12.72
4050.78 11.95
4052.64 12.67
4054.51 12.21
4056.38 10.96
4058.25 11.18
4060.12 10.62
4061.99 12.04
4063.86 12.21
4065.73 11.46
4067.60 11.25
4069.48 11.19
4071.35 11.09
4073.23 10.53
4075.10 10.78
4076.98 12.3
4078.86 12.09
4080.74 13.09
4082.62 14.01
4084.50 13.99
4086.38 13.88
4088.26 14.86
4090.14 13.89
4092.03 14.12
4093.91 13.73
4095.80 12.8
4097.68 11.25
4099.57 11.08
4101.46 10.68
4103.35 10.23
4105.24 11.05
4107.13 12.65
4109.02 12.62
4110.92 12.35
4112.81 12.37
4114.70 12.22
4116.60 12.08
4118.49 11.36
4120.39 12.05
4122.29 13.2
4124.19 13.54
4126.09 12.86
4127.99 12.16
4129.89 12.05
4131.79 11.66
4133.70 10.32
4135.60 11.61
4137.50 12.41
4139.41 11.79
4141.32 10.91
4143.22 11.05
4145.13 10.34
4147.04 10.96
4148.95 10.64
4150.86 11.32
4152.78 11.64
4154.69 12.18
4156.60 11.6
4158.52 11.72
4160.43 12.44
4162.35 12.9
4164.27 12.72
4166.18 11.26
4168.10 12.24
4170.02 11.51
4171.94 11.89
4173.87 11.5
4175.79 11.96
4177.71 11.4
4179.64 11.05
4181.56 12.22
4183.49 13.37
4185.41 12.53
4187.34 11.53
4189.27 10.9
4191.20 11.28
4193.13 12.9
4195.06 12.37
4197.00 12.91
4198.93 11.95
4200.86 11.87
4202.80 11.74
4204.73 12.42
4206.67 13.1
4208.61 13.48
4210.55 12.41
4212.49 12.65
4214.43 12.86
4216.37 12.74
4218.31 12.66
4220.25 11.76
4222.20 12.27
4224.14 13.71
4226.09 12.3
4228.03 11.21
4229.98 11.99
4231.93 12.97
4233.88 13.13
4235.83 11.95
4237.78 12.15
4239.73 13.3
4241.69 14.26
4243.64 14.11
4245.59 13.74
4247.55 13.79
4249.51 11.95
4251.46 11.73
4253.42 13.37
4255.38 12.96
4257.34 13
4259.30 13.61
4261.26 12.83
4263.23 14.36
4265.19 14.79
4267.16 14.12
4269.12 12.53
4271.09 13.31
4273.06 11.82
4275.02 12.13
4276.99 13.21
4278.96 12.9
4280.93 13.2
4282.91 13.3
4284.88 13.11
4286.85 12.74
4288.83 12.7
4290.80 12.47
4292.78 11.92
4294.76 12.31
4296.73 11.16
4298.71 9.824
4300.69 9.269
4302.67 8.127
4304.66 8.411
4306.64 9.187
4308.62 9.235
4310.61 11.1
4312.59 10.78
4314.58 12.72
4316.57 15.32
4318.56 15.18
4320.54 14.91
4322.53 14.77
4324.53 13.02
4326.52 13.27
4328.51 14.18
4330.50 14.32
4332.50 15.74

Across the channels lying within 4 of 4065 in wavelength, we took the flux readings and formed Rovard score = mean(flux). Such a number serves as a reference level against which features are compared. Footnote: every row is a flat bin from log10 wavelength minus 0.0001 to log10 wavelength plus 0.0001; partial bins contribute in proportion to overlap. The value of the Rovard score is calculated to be 11.7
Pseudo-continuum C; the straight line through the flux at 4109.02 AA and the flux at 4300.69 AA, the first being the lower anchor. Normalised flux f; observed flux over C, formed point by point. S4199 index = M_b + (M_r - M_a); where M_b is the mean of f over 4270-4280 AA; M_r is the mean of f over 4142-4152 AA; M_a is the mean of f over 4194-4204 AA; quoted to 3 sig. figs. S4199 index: 1.11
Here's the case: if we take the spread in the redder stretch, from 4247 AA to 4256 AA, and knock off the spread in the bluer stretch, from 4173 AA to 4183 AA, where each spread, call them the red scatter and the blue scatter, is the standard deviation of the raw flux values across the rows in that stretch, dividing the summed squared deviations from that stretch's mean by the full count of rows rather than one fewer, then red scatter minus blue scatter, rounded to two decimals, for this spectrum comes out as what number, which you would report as 0.38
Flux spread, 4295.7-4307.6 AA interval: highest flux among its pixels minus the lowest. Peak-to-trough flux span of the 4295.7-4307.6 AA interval 3.0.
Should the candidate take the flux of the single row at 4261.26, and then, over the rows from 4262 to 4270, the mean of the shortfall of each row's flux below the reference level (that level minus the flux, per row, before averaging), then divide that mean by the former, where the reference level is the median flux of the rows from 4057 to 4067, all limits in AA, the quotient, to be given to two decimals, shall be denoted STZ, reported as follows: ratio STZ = -0.19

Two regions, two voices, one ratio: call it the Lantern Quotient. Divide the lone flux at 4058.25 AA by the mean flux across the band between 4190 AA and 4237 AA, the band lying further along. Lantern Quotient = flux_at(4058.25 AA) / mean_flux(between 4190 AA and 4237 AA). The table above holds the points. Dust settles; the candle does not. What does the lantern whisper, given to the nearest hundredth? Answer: 0.90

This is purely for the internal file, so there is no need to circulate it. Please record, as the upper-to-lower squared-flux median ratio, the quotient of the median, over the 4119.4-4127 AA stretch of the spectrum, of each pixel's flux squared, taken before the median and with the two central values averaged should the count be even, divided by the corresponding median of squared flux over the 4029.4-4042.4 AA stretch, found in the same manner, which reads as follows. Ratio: 1.1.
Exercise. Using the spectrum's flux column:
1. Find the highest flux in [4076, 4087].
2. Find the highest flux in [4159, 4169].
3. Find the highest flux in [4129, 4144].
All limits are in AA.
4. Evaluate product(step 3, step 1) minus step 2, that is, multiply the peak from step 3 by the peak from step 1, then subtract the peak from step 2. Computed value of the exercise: 161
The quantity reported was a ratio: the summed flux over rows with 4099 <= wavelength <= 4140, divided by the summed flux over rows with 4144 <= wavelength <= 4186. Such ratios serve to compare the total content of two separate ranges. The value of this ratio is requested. 1.01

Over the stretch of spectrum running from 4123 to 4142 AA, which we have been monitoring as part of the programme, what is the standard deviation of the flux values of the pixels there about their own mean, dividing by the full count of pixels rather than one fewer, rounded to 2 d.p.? 0.87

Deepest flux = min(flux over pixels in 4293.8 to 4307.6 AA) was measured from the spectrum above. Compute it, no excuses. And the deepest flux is 8.127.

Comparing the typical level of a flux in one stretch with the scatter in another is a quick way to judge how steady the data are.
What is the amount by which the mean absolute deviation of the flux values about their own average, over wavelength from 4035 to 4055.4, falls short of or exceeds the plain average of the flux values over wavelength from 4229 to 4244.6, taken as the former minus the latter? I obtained -12.4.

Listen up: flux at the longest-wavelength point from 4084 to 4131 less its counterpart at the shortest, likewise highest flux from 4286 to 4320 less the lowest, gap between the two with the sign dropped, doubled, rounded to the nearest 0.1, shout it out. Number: 18.3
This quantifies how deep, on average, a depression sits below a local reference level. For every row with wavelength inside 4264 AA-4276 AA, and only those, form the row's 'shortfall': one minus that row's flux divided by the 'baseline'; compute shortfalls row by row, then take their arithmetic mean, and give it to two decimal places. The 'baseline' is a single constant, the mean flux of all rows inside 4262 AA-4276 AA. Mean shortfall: 0.01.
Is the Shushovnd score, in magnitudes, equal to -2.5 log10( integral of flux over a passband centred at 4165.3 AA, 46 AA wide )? -6.83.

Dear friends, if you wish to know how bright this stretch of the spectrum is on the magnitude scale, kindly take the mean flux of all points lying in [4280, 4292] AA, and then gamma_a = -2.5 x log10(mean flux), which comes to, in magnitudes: -2.78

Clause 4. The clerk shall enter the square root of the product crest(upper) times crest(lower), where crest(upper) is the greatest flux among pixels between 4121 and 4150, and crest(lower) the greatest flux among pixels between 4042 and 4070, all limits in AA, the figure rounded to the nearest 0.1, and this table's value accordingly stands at 13.1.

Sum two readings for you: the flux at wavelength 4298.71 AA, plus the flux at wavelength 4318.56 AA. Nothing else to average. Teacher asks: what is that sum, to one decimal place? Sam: 25.0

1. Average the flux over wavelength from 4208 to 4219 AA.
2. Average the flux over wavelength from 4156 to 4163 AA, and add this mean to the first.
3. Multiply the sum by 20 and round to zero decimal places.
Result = 499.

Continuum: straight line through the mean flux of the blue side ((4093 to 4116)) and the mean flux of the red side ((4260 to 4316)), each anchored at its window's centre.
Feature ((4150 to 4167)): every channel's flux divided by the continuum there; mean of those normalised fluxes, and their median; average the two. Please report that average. 0.99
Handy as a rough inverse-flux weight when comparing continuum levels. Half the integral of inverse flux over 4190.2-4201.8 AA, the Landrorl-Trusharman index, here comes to 0.476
